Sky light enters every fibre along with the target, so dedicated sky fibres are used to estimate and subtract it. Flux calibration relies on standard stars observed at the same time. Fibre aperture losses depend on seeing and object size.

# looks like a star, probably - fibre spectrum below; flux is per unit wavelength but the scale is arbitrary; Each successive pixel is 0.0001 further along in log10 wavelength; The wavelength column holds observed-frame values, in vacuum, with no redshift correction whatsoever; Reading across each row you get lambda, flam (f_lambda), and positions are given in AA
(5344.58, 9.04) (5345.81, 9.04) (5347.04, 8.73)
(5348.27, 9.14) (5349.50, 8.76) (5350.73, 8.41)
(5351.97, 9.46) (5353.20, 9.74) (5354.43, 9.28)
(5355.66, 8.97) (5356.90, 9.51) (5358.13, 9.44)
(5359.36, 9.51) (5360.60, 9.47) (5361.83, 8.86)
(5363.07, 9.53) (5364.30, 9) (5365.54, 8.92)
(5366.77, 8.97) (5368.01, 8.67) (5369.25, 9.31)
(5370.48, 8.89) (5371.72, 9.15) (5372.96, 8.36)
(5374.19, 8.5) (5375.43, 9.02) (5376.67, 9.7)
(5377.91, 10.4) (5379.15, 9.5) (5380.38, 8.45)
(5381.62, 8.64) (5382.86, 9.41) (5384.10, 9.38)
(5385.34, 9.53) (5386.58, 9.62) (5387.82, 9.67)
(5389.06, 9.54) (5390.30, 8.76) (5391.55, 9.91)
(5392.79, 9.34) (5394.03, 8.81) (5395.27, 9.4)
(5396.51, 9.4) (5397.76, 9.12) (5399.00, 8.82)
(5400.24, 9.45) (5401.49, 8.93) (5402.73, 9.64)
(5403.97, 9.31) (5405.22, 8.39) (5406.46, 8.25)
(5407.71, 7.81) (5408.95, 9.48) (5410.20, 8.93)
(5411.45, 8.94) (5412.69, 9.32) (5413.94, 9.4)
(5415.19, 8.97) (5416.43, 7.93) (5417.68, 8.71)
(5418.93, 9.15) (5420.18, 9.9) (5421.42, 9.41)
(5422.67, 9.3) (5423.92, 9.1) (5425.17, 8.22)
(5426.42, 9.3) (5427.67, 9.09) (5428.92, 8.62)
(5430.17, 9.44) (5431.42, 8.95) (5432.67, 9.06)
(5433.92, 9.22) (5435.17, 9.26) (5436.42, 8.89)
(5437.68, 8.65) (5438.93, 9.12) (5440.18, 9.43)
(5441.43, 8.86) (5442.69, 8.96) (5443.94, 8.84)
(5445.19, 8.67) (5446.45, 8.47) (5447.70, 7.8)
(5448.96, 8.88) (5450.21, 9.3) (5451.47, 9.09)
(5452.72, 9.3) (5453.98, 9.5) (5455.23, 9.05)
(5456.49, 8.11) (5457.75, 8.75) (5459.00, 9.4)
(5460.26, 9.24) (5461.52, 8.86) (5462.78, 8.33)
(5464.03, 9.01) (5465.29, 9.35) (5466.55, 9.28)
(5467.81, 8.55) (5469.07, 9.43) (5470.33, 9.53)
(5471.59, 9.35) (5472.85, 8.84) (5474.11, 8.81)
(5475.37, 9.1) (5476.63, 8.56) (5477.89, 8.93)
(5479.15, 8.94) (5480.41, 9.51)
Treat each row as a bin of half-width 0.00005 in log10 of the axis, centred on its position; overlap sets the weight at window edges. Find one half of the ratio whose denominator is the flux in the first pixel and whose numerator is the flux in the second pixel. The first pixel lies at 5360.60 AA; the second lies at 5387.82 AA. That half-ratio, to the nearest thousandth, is 0.511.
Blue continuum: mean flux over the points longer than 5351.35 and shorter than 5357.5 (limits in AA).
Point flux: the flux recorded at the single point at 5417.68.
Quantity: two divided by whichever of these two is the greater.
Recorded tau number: 0.213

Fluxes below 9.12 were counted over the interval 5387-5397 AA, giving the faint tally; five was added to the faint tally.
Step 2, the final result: 7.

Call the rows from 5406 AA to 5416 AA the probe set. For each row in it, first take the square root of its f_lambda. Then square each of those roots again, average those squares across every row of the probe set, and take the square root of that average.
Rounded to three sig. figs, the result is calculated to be 2.98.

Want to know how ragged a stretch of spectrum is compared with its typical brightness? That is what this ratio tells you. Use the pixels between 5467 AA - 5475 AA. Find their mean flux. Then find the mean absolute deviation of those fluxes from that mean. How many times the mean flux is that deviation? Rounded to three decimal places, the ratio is 0.039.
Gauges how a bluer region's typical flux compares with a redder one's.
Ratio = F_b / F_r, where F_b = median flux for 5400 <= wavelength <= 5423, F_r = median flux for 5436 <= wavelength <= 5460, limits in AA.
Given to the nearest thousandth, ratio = 1.029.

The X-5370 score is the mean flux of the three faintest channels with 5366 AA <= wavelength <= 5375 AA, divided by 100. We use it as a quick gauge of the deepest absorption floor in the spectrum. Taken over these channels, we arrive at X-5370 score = 0.085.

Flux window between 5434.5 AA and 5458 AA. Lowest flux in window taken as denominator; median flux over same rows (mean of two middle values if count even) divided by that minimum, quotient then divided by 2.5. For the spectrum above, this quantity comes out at 0.456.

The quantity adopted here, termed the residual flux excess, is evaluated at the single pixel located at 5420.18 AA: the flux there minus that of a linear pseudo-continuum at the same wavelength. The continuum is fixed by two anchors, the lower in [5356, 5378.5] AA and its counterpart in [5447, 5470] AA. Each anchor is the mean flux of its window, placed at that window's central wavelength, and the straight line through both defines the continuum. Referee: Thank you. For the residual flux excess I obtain 0.85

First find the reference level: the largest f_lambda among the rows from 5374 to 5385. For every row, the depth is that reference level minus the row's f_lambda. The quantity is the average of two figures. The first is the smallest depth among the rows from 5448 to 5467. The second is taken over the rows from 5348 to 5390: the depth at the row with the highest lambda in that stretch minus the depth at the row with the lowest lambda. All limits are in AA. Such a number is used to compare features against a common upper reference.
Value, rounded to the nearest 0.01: 0.25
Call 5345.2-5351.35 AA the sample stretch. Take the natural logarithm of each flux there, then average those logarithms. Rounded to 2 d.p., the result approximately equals 2.18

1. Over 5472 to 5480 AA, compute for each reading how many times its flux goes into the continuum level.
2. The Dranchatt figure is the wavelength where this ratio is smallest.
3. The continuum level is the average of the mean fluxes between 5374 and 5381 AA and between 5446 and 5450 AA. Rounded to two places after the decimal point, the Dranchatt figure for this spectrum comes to 5475.37 AA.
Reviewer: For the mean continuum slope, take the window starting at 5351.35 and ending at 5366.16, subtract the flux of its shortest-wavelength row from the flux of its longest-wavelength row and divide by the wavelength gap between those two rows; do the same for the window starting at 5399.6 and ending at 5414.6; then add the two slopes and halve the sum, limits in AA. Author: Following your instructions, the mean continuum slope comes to -0.022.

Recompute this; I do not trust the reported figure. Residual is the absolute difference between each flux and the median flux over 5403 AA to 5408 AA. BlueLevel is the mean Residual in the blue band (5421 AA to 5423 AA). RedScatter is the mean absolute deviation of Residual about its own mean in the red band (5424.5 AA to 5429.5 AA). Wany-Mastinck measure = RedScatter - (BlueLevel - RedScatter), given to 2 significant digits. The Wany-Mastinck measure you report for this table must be -0.36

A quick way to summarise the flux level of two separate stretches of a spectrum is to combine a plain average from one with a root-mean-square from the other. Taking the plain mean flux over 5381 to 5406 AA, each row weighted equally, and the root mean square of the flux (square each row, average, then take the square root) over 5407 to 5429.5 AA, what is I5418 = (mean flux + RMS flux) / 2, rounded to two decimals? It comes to 9.12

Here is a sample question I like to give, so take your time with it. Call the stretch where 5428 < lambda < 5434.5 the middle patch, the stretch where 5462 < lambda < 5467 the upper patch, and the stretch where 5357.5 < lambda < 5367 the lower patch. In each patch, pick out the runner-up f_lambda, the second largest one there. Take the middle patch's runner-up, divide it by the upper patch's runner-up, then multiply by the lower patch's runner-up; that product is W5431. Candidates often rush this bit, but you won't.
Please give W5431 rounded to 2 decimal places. 9.45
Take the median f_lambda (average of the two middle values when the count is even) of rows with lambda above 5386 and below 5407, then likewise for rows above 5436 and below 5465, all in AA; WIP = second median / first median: 0.952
